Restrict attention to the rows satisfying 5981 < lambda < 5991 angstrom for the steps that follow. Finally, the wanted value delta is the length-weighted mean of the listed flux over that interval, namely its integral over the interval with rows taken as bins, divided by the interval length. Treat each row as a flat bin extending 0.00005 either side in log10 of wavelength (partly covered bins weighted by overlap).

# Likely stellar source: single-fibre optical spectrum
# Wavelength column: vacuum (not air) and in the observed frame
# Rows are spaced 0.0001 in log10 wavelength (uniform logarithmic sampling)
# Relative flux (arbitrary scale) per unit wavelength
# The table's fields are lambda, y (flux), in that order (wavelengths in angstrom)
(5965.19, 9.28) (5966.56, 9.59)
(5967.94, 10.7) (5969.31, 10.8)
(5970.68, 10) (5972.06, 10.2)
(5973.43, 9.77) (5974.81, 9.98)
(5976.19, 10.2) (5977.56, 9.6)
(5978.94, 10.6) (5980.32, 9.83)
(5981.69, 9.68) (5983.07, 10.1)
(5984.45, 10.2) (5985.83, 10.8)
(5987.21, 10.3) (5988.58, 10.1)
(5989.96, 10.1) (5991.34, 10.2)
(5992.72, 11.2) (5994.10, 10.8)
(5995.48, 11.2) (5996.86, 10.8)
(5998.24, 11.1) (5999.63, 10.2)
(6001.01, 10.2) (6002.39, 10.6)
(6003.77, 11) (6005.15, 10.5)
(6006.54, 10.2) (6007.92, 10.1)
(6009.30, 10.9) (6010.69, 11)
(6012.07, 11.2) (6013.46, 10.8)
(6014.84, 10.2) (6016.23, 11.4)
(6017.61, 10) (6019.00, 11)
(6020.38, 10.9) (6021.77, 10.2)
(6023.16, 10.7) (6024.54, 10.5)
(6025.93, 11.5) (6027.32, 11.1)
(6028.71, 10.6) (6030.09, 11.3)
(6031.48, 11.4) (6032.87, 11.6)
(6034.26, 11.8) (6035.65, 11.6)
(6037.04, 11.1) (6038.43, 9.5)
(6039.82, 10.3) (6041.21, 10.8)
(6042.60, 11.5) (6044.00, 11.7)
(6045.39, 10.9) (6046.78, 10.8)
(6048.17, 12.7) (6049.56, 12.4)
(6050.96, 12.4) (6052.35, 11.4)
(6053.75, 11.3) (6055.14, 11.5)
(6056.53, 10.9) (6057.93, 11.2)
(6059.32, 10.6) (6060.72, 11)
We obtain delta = 10.2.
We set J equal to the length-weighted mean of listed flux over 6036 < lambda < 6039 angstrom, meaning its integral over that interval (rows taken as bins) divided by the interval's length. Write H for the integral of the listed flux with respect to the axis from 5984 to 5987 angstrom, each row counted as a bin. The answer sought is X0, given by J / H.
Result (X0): 0.333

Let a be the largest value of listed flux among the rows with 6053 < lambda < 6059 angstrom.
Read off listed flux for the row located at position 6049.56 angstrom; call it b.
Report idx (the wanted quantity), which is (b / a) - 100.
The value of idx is -98.9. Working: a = 11.5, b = 12.4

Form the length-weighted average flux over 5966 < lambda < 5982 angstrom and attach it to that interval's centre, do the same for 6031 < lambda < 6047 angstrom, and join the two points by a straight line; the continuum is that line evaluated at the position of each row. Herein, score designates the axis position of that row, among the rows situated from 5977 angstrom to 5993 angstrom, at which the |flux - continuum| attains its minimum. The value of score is 5987.21 angstrom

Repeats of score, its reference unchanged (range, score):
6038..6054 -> 6053.75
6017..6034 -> 6020.38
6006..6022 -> 6020.38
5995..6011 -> 6005.15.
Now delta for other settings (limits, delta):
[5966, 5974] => 10.2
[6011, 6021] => 10.8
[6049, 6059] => 11.5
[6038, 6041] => 10.1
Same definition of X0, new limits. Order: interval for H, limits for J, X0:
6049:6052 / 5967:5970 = 0.290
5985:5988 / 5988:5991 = 0.320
